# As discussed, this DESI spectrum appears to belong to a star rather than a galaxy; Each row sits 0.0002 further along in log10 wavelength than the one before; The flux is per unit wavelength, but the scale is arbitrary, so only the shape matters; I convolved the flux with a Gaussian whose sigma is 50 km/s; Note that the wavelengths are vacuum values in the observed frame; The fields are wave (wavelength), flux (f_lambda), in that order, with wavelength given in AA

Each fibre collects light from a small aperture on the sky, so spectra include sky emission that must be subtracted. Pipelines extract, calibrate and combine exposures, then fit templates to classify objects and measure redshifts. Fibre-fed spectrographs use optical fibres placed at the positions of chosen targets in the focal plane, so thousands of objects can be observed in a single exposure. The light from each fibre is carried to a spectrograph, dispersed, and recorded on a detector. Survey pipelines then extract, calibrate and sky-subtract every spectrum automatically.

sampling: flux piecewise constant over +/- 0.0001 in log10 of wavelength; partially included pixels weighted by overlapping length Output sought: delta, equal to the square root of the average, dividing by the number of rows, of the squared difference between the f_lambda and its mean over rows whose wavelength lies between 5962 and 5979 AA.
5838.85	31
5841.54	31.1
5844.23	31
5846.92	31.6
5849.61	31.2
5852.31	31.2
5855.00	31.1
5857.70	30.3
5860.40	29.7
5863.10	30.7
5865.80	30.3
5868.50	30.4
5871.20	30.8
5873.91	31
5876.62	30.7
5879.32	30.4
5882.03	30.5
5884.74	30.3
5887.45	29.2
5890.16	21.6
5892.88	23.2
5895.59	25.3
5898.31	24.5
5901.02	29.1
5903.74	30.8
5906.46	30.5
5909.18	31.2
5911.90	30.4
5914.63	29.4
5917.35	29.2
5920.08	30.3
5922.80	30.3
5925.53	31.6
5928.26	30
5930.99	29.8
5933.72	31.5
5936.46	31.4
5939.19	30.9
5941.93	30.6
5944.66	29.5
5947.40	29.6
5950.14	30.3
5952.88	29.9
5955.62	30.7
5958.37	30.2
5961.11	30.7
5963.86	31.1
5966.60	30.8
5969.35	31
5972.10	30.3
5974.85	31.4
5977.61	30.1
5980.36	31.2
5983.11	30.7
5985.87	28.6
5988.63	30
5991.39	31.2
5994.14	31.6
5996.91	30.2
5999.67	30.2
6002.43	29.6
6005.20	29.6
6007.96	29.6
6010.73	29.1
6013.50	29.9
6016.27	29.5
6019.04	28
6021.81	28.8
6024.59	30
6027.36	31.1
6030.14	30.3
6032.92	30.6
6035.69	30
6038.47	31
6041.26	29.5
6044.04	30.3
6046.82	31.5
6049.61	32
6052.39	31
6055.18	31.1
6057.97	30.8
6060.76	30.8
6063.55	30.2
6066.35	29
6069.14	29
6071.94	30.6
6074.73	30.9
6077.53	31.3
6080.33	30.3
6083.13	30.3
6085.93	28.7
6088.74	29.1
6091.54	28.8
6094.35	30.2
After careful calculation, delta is 0.45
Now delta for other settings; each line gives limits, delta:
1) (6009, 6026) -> 0.69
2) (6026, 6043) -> 0.56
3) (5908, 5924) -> 0.67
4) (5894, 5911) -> 2.68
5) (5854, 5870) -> 0.43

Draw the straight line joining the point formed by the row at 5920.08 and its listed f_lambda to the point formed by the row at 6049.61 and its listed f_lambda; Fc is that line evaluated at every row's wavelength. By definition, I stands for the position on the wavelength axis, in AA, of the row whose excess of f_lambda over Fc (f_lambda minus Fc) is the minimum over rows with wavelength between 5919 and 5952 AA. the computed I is 5944.66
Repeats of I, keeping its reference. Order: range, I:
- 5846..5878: 5860.40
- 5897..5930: 5898.31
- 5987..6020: 6019.04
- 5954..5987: 5985.87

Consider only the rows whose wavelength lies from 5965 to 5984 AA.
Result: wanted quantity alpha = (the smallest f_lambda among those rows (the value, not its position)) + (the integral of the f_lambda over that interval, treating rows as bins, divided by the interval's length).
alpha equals 60.9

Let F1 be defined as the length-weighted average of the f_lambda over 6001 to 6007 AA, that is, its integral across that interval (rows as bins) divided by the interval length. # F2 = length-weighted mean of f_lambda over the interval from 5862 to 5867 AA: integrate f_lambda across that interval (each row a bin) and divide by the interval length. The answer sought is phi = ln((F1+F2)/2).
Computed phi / 3.403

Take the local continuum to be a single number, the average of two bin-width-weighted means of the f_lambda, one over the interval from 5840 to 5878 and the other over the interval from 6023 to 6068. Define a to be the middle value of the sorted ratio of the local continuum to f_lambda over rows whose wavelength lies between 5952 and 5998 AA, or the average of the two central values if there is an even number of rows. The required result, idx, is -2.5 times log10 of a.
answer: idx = 0.001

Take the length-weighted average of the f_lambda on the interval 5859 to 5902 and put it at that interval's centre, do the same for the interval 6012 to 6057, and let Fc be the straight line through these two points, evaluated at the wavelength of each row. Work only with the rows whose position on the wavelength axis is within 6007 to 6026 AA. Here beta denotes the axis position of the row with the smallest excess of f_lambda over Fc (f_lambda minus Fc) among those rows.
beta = 6019.04 AA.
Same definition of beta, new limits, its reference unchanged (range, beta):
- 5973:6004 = 5985.87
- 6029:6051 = 6041.26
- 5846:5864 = 5860.40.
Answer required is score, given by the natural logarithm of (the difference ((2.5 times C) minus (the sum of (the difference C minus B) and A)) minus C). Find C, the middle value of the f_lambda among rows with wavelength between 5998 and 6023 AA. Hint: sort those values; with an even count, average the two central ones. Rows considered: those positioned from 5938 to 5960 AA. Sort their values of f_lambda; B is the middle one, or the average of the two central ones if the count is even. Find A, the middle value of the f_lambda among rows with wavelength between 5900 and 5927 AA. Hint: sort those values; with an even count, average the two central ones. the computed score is 2.69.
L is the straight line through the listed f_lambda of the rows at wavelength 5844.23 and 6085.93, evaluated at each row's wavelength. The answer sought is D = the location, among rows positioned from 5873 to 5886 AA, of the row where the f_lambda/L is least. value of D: 5884.74 AA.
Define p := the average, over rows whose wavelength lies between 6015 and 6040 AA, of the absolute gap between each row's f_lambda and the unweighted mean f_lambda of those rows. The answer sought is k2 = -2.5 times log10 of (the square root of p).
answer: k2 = 0.14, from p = 0.77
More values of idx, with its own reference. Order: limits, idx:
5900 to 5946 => -0.010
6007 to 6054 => -0.024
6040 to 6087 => -0.003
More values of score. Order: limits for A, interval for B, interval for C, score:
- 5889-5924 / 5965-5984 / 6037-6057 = 2.83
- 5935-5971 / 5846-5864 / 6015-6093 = 2.74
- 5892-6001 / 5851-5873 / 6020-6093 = 2.73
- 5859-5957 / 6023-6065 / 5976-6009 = 2.75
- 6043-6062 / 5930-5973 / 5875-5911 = 2.69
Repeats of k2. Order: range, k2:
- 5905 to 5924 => 0.37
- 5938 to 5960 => 0.48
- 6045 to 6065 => 0.49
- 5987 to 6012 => 0.28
